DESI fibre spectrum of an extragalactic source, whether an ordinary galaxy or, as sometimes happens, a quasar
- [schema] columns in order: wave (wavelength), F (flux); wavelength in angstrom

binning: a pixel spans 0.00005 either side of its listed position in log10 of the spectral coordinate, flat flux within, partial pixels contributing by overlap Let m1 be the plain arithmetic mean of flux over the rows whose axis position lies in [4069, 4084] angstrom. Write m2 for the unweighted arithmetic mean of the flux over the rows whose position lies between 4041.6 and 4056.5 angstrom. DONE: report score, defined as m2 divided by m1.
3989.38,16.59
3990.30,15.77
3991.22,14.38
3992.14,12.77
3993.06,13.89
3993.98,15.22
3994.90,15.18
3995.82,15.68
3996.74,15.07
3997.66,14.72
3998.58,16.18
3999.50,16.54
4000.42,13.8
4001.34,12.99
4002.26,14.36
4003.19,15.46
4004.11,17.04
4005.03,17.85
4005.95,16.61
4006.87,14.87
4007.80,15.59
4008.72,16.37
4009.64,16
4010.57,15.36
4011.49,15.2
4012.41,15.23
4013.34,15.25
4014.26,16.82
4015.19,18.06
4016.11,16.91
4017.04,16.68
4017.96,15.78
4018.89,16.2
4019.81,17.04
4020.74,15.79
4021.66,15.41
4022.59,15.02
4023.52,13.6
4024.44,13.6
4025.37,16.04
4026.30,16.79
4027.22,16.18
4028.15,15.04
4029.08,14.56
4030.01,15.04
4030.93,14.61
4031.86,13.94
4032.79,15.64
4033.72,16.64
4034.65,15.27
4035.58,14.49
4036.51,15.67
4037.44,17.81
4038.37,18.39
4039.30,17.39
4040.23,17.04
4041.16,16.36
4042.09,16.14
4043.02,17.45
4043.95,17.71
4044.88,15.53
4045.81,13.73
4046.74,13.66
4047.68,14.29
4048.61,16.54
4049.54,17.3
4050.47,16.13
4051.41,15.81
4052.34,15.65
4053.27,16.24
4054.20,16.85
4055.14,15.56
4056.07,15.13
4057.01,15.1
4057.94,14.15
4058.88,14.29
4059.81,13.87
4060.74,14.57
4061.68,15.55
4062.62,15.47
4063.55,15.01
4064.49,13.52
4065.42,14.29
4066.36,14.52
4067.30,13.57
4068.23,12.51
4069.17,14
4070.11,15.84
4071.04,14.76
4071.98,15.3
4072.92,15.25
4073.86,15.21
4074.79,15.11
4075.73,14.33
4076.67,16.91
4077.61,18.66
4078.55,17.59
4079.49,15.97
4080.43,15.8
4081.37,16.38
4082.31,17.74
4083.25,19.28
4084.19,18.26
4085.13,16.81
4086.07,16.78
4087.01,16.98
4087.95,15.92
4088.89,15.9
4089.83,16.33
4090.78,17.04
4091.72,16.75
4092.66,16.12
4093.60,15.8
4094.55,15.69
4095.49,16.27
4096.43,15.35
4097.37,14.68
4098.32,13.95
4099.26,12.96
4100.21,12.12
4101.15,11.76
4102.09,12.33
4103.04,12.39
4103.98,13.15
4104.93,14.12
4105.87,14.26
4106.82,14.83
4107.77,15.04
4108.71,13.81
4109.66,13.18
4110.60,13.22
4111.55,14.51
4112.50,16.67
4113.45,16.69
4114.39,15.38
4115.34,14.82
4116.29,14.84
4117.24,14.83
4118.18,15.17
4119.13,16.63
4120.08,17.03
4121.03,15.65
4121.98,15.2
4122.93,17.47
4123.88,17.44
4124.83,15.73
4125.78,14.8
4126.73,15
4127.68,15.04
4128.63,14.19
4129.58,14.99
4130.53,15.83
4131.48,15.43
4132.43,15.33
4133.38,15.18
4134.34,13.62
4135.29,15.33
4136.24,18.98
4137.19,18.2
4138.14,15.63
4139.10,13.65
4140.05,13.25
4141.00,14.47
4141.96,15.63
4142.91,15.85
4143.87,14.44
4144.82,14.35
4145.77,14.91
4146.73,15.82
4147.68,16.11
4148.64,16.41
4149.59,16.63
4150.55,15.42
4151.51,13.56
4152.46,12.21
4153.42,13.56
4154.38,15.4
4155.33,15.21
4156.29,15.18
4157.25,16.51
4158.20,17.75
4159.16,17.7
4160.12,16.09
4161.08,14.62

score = 0.98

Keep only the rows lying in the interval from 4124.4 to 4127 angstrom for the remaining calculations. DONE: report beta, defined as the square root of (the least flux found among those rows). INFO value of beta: 3.85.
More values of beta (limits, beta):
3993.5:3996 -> 3.90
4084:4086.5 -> 4.10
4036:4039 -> 3.96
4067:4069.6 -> 3.54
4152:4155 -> 3.49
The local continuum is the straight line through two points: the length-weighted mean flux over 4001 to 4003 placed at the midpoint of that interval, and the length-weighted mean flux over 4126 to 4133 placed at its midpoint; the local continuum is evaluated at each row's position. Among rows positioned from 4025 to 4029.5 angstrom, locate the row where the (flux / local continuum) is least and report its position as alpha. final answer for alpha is 4029.08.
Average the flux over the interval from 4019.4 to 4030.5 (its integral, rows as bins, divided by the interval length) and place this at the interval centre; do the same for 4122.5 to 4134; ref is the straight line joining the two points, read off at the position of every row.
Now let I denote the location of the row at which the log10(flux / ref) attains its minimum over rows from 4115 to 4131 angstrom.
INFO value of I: 4128.63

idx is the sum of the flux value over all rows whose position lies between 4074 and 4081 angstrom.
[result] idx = 114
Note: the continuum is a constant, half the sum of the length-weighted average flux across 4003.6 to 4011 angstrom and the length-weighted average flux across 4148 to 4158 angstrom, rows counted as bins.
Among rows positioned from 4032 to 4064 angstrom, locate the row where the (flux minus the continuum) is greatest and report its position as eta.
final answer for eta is 4038.37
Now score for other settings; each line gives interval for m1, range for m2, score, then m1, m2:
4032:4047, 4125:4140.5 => 0.94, 16.2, 15.3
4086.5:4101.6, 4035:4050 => 1.07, 15.2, 16.2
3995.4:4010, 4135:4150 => 1.00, 15.6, 15.6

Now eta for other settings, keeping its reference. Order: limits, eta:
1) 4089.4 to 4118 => 4090.78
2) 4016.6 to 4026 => 4019.81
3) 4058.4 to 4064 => 4061.68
